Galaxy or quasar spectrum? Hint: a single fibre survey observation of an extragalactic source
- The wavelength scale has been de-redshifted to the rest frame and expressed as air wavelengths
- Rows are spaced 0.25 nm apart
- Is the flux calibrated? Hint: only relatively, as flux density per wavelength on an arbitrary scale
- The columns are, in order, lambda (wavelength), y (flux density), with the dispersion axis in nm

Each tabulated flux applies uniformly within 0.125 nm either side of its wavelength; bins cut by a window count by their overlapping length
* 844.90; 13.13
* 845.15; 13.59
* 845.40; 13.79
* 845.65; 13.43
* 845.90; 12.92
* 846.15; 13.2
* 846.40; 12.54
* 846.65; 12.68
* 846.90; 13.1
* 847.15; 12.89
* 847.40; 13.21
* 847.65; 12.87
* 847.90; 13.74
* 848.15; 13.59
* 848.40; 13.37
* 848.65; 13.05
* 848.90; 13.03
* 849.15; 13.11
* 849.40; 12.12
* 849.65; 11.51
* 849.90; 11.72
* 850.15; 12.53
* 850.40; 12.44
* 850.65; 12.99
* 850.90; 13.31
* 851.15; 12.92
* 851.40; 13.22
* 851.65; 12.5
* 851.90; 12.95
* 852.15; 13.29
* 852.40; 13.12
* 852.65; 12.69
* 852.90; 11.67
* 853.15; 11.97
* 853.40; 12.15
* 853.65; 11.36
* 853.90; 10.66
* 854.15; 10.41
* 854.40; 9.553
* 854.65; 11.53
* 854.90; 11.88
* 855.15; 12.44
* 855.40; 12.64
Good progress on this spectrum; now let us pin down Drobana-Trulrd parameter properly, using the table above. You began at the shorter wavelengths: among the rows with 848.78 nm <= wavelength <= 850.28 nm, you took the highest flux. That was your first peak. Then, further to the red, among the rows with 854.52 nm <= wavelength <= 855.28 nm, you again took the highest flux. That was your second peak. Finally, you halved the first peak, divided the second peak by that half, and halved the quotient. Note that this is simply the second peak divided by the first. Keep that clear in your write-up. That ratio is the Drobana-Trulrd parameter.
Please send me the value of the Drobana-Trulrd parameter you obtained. 0.95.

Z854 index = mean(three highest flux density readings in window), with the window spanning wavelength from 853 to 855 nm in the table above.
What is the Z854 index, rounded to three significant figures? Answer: 12.0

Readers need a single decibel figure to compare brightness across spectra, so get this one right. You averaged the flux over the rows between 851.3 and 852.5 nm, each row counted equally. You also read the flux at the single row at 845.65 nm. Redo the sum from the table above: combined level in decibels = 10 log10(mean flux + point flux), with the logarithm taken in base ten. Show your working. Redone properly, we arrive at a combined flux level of 14.22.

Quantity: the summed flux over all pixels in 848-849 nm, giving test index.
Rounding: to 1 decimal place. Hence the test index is 53.0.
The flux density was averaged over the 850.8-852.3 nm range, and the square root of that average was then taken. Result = 3.61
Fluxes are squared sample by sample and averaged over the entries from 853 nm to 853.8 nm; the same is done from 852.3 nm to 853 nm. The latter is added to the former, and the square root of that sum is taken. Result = 17.2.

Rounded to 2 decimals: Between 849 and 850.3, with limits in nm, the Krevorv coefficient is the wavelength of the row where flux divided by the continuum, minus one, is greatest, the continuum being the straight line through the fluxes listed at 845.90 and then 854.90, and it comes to 849.15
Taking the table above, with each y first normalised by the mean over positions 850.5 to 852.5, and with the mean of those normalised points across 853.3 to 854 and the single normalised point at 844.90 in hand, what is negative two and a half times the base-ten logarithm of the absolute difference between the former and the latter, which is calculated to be 2.2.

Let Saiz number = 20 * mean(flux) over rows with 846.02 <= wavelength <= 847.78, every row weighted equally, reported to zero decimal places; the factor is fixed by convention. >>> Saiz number 259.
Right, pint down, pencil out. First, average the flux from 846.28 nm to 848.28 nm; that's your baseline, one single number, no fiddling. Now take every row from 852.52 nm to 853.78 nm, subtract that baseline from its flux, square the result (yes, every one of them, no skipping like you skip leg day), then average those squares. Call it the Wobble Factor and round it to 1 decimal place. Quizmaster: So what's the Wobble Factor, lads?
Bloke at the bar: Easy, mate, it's 1.4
